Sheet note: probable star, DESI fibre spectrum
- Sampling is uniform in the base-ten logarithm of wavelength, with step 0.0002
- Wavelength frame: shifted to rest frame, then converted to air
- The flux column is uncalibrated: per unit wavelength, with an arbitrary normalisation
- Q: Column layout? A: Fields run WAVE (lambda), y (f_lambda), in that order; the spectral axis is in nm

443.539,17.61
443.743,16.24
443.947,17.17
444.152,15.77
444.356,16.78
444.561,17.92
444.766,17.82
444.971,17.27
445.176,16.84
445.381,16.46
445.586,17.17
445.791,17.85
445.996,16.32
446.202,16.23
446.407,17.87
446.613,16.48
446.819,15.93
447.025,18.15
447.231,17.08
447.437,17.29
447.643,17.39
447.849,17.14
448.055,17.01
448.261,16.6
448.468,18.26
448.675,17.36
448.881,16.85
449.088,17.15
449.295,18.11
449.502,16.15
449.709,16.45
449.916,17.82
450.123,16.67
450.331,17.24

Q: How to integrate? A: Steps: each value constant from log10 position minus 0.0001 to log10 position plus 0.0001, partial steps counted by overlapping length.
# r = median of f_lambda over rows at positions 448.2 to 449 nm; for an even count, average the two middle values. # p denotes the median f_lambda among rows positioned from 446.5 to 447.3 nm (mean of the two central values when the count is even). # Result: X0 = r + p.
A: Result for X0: 33.9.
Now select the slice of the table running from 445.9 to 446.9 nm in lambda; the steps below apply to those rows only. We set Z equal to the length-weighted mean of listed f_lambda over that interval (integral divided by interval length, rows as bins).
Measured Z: 16.6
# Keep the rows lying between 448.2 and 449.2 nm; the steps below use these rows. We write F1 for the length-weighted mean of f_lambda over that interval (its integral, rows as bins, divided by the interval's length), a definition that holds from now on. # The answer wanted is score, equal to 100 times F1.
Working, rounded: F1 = 17.27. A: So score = 1727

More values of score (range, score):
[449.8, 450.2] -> 1727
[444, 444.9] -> 1707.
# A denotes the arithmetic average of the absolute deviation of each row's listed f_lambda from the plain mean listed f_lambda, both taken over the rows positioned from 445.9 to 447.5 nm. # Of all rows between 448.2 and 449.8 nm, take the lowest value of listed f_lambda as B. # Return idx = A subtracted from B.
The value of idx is 15.5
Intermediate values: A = 0.68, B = 16.15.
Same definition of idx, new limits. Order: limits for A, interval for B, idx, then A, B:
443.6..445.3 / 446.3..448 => 15.4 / 0.57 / 15.93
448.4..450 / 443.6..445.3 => 15.2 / 0.62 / 15.77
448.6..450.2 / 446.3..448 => 15.4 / 0.54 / 15.93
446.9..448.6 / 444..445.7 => 15.3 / 0.43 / 15.77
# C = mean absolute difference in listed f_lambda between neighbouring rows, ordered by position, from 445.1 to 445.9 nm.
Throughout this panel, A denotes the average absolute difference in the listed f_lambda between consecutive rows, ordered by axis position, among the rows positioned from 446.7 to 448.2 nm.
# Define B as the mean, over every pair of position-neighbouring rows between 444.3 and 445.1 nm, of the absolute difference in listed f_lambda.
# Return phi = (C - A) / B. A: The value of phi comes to -0.1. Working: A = 0.66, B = 0.60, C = 0.59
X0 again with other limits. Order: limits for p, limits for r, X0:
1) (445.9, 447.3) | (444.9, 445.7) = 33.5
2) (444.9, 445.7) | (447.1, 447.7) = 34.3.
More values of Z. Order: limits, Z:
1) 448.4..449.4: 17.5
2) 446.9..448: 17.4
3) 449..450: 17.1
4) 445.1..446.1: 16.9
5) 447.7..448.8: 17.3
